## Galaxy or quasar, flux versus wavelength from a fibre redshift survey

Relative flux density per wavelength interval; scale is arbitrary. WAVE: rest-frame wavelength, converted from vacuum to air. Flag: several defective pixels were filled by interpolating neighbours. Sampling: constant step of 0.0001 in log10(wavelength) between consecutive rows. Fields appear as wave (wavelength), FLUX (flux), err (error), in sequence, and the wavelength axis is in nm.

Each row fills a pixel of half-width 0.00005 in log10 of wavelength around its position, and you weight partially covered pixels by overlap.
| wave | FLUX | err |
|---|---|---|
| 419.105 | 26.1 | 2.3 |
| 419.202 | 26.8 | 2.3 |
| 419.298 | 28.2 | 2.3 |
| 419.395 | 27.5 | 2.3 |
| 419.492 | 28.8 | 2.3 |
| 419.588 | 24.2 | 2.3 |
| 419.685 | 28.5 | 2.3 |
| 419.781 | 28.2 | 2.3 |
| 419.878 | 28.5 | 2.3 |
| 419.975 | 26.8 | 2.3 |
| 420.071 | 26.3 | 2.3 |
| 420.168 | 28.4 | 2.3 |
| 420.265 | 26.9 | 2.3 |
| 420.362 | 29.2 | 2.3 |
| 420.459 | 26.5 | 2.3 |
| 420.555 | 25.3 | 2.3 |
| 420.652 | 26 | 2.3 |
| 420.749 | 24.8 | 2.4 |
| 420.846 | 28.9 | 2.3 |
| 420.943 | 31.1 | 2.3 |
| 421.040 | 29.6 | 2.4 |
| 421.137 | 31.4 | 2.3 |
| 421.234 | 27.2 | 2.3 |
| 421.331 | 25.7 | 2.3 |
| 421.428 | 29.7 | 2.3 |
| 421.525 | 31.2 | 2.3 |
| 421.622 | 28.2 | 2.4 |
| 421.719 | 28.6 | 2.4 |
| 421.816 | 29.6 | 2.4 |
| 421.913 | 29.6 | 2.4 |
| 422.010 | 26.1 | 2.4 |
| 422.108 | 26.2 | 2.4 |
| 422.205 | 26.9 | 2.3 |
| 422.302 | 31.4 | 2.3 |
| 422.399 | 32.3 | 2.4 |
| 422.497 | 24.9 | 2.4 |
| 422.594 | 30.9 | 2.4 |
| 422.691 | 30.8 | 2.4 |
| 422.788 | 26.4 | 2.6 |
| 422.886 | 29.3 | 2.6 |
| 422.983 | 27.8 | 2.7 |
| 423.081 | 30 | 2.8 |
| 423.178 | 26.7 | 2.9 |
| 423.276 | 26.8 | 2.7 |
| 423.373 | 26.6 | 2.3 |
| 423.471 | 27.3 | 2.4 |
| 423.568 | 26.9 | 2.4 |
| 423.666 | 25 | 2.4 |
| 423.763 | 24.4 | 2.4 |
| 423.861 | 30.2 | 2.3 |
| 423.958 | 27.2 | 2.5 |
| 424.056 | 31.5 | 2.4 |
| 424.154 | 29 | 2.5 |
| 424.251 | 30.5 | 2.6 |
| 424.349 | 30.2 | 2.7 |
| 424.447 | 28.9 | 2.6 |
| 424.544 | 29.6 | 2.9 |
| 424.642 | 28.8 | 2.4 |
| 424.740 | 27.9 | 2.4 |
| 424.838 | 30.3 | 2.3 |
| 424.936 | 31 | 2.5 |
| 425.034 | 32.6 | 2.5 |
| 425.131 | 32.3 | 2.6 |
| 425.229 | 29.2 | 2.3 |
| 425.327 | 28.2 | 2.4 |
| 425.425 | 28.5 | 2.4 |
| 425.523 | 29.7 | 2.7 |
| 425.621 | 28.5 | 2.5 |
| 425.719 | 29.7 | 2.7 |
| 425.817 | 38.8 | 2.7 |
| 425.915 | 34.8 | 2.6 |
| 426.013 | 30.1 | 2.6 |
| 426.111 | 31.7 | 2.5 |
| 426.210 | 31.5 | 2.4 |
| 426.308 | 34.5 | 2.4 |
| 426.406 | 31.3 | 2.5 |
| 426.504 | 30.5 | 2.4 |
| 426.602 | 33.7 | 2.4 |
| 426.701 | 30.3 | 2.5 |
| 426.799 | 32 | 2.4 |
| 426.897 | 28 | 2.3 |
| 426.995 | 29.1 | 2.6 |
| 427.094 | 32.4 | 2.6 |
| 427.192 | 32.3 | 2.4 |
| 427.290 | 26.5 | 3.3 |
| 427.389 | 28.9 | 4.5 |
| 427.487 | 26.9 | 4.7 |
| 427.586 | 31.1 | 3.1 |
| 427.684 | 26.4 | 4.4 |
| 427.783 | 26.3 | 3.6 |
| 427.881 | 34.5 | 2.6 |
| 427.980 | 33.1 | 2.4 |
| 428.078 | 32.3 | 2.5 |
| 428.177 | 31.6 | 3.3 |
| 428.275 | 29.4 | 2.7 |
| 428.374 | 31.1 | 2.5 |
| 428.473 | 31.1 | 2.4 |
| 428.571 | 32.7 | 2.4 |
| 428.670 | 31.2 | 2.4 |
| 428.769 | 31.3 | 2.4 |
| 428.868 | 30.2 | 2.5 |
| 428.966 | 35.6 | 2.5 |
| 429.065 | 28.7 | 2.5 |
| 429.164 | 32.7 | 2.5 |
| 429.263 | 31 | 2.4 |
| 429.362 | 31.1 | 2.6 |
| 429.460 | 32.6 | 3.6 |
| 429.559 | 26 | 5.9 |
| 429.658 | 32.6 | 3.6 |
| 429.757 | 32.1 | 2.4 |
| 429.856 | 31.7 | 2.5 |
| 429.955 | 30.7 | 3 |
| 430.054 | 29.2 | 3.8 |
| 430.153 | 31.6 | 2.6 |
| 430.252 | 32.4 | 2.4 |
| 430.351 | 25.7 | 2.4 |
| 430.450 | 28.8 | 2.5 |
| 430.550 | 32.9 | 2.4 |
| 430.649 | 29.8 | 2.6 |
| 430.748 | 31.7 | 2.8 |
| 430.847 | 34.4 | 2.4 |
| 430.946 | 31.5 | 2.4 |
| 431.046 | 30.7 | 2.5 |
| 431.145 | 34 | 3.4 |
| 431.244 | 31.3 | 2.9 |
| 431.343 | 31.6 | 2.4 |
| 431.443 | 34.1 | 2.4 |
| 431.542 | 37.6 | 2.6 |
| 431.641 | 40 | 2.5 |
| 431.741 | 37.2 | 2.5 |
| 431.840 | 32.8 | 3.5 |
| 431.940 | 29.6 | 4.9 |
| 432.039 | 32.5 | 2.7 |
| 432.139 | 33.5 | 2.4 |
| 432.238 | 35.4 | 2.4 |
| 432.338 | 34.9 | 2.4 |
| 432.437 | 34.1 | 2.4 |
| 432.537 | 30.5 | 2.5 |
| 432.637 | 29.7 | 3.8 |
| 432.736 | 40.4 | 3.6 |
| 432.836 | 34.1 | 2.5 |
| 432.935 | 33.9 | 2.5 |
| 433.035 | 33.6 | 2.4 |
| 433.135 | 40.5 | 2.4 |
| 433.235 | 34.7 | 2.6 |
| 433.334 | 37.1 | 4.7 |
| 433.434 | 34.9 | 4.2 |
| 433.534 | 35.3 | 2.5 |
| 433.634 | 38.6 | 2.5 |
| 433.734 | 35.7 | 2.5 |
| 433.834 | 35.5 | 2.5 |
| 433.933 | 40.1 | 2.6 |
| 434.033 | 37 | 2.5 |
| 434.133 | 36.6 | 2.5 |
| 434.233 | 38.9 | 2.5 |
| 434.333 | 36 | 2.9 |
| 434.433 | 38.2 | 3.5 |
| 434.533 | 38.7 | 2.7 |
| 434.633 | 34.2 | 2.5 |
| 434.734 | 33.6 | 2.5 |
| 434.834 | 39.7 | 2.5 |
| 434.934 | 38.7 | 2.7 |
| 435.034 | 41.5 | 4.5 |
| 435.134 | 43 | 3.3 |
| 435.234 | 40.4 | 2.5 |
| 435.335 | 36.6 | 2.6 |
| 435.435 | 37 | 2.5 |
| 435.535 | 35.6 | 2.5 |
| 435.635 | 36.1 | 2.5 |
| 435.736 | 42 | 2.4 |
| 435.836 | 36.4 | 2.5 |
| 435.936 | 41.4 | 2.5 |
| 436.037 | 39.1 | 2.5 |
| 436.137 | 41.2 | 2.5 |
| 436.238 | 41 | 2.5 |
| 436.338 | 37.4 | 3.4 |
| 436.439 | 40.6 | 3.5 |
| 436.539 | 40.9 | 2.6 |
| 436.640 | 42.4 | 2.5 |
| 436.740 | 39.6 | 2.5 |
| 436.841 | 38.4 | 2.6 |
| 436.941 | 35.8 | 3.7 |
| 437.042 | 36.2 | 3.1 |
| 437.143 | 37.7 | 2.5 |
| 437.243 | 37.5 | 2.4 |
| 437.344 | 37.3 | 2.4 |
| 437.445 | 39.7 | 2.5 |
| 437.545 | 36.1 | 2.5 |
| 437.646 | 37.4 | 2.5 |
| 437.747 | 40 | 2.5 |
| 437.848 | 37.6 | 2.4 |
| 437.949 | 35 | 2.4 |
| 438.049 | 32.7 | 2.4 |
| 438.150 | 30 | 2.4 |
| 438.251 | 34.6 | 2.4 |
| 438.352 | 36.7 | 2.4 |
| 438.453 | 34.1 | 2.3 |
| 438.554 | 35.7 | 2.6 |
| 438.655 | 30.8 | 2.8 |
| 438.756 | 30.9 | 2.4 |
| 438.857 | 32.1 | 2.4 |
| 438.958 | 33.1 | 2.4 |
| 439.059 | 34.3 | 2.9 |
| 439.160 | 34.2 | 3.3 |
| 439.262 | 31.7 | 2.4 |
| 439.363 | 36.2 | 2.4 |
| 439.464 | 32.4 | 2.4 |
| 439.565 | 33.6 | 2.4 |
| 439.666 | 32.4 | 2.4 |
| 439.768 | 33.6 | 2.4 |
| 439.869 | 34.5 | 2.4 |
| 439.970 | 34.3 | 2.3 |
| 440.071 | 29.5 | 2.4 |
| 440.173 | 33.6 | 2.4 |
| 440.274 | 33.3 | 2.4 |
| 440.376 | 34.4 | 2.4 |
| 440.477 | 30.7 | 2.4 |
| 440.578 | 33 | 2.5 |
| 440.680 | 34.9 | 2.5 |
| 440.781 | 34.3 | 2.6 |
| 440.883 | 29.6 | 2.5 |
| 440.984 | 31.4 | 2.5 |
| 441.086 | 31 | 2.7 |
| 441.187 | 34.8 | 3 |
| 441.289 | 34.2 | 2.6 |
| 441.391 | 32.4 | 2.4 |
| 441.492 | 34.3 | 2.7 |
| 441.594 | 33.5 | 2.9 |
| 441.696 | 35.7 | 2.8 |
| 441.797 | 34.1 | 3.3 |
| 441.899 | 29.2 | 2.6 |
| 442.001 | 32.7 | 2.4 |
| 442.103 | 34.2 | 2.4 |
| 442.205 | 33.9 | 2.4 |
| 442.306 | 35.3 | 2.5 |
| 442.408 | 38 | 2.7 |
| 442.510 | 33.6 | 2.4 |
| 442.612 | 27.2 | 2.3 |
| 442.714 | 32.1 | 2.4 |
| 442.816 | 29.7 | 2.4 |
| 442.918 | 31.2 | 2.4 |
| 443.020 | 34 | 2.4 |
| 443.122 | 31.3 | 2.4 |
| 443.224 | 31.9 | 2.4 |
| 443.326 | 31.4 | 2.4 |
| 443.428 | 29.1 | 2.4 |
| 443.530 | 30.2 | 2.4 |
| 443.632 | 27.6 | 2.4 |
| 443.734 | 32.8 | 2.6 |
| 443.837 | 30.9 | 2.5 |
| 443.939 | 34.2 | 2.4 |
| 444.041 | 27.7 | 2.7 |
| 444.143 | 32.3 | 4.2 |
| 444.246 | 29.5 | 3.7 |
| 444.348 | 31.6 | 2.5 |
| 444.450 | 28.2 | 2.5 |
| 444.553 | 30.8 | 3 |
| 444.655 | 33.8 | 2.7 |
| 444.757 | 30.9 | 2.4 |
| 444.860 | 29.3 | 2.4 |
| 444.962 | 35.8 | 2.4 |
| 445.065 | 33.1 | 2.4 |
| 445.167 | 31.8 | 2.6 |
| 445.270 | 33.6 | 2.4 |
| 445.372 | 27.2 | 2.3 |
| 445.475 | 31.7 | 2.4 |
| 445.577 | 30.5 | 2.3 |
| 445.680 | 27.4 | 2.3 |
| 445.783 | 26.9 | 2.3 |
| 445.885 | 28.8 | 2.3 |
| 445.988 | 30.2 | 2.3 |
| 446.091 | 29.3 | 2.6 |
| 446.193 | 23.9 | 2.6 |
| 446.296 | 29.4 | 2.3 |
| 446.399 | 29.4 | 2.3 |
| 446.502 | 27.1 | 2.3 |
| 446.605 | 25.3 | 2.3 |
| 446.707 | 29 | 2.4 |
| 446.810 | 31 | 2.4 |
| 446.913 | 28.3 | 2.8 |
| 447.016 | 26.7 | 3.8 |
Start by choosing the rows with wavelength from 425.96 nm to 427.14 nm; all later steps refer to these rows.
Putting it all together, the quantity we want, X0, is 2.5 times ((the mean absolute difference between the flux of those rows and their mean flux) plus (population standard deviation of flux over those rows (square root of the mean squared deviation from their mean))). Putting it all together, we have 7.8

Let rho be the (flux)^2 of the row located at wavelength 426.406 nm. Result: 980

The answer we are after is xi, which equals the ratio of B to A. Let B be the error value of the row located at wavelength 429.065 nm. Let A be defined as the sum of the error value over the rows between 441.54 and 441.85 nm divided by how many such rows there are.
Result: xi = 0.83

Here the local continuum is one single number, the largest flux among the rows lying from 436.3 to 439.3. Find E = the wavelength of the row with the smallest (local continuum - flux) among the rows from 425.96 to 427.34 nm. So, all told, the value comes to 426.308 nm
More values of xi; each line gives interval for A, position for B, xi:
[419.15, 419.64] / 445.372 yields 1.00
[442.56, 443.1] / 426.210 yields 1.01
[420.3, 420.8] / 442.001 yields 1.03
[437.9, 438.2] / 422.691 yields 1.00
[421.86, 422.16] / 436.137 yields 1.04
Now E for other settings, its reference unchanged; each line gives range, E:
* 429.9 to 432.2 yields 431.641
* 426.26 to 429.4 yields 428.966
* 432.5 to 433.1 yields 432.736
